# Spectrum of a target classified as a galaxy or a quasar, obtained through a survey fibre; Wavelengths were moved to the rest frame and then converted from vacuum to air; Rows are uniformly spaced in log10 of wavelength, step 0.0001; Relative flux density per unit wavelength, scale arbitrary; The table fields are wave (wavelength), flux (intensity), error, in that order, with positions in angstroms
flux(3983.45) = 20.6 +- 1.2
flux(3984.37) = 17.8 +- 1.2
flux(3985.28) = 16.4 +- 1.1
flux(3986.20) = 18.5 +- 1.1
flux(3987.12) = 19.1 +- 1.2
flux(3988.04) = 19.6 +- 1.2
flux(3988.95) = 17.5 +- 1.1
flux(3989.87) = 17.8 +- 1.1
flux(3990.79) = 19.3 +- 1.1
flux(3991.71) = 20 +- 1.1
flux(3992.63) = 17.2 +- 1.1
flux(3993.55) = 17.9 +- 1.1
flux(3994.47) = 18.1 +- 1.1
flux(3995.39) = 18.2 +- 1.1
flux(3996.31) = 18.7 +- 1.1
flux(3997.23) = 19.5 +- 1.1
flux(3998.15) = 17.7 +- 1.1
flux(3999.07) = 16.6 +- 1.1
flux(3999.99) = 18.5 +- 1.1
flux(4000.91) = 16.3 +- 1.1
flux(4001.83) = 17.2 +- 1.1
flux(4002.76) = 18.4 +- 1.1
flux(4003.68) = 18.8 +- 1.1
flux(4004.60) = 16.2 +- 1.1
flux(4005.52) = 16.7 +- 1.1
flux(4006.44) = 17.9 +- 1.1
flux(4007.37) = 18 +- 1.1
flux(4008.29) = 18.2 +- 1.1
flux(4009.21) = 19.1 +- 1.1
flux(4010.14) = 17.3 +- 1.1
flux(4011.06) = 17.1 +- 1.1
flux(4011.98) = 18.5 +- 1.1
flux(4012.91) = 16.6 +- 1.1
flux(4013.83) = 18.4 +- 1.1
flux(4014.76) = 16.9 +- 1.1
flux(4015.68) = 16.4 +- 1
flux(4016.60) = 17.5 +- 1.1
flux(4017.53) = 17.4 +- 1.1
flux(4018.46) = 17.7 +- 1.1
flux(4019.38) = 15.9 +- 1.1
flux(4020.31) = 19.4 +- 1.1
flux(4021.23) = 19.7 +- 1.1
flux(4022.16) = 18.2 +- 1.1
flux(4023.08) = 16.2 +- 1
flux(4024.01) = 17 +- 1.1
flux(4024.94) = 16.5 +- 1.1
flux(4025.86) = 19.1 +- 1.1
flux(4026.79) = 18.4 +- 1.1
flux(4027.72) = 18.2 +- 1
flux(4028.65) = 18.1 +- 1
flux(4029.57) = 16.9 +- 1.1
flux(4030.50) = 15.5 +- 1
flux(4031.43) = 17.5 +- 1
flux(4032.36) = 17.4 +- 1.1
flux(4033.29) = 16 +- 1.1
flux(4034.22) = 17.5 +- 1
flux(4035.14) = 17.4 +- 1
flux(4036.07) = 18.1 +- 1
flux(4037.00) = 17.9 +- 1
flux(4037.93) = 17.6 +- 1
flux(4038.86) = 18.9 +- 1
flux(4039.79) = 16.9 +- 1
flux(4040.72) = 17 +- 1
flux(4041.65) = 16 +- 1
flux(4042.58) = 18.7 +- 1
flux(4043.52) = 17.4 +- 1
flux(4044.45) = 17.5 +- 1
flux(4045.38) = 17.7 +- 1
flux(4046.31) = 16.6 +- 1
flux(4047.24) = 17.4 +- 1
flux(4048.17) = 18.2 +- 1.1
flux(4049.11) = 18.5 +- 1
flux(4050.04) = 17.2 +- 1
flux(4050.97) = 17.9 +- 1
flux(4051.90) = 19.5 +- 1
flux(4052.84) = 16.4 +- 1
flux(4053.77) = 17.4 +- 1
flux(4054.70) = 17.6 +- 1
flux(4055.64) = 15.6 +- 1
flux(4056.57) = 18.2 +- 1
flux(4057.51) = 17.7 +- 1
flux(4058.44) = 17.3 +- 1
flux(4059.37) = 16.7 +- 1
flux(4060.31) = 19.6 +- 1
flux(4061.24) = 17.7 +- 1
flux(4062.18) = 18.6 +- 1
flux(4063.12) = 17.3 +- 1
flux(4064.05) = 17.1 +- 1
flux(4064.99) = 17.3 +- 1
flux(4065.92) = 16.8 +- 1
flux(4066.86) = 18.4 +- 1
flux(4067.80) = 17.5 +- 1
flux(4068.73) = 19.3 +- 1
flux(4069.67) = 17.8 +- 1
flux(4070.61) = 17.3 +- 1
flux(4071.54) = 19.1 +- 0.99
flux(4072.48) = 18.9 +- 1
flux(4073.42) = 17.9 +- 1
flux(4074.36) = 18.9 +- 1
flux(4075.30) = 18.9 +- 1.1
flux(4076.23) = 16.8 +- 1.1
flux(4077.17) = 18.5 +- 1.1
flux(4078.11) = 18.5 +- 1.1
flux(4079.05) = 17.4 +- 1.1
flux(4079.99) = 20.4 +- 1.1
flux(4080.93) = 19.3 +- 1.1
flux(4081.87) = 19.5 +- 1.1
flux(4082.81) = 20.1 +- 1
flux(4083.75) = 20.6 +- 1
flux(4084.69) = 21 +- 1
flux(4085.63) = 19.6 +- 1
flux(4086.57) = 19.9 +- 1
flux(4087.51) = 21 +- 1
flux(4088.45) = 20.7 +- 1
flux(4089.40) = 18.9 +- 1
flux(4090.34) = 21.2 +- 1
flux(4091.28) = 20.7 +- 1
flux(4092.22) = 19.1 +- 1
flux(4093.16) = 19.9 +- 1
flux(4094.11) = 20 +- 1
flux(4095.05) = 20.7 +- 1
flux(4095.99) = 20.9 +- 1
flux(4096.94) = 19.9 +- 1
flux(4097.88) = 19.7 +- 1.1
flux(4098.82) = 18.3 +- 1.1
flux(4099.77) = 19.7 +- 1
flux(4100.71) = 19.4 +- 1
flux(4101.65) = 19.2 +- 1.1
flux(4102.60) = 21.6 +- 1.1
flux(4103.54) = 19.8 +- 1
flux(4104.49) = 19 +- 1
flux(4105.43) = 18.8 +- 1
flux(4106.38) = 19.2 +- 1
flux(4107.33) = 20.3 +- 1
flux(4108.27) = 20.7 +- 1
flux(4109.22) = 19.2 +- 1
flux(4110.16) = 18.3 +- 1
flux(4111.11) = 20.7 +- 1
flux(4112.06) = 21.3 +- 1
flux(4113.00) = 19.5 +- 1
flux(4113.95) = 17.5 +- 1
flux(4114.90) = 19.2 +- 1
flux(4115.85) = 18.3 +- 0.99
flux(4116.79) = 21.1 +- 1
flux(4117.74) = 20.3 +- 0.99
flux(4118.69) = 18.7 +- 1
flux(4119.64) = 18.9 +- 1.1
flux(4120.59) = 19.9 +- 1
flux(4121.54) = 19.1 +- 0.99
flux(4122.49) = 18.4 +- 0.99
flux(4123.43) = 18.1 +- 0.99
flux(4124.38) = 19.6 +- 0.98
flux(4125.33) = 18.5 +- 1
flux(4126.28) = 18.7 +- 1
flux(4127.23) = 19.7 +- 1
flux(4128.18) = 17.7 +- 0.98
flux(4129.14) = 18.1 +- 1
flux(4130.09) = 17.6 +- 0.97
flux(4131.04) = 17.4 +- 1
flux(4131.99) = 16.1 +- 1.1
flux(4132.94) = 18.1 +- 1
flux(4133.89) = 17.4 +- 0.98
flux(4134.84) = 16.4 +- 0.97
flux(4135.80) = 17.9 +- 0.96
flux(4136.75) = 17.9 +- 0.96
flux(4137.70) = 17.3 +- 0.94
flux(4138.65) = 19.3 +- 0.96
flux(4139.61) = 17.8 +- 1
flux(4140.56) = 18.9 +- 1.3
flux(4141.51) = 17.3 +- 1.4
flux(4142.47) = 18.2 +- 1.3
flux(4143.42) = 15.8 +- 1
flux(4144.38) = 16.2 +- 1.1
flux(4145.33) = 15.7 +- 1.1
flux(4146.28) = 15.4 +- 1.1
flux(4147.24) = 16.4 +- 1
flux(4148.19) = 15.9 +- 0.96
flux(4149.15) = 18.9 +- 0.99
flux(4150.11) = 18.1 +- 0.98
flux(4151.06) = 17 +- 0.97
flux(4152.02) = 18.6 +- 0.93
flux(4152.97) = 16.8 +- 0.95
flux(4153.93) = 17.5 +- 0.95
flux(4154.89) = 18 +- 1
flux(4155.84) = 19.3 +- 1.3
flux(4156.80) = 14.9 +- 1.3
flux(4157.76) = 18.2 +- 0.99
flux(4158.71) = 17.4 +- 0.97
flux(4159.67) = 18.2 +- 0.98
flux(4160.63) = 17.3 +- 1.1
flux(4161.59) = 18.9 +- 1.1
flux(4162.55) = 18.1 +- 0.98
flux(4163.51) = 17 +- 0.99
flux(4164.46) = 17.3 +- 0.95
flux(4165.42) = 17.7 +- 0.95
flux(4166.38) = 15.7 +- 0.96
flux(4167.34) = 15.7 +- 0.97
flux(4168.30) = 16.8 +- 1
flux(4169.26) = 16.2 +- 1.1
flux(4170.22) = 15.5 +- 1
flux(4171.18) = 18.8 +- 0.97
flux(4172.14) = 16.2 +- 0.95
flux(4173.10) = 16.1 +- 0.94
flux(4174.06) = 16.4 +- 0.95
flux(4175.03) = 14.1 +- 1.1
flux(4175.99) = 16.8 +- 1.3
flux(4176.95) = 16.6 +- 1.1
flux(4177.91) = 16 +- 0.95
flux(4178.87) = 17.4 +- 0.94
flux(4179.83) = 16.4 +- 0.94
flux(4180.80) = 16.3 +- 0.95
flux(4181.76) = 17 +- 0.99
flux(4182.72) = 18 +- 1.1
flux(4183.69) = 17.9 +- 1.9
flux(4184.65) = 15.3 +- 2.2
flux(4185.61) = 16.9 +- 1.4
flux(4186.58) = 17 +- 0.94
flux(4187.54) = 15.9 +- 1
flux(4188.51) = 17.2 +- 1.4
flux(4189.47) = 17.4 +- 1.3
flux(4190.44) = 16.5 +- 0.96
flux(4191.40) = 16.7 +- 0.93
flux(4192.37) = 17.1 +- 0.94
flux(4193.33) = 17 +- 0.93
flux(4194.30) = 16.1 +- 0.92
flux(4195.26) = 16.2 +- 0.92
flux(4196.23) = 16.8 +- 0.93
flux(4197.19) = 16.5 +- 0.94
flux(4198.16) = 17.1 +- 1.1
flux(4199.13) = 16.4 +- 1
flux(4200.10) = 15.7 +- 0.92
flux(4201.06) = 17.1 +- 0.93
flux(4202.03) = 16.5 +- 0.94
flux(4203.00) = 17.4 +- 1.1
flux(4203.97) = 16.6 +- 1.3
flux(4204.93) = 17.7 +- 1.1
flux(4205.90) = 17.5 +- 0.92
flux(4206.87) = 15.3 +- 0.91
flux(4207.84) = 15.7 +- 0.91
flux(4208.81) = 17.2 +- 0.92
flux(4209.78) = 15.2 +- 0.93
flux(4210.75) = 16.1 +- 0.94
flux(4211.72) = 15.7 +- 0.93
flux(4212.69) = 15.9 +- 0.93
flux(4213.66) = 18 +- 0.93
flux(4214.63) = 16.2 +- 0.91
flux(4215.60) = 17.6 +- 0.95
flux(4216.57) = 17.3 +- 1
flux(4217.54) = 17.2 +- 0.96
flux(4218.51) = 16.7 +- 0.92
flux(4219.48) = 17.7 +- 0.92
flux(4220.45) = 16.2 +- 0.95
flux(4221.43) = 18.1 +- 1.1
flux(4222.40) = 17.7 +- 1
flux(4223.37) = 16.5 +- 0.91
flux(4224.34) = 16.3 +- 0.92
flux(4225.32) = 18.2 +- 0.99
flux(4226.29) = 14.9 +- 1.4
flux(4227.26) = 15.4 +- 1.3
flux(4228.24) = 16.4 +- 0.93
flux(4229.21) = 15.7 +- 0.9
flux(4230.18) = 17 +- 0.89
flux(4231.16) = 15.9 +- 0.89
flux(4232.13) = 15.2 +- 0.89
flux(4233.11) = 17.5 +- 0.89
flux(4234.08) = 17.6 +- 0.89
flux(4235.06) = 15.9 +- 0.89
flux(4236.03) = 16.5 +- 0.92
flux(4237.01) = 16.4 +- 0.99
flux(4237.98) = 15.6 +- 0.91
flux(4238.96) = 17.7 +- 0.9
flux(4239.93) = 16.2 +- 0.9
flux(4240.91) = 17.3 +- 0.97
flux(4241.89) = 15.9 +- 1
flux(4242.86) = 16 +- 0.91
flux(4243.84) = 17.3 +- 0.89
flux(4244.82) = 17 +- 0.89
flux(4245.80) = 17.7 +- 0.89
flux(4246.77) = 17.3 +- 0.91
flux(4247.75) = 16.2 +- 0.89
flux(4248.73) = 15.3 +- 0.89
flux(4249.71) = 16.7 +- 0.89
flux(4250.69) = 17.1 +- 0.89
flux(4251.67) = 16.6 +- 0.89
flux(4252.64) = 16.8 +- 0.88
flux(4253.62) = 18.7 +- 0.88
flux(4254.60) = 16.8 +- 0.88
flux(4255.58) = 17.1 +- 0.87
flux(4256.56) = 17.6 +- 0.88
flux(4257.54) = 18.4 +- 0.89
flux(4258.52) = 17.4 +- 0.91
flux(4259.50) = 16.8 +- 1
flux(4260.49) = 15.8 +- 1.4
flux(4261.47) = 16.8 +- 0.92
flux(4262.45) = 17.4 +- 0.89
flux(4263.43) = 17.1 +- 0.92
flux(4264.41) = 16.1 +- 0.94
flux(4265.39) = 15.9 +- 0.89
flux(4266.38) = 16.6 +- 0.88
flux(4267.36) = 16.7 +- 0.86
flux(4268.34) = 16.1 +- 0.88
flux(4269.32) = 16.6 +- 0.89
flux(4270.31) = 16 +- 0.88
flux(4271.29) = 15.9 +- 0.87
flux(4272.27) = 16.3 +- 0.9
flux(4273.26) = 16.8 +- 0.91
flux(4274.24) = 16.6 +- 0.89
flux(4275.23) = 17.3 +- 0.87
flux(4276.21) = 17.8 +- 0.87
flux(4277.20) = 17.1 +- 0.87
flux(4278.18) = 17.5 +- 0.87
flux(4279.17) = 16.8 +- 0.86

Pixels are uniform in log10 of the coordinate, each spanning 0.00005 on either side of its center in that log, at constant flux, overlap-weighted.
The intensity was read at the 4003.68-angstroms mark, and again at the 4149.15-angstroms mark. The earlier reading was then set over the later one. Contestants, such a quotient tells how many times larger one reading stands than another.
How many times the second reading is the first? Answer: 0.99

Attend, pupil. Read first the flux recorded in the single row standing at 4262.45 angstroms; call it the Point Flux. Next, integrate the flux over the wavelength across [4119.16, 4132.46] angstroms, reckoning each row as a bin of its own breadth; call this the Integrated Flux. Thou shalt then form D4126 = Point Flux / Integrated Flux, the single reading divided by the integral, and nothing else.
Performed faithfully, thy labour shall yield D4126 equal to 0.071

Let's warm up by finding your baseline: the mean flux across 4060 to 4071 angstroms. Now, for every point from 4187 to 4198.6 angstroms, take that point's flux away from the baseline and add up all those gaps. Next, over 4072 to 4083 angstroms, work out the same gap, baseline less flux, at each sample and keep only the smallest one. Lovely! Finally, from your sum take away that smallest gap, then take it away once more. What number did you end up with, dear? 19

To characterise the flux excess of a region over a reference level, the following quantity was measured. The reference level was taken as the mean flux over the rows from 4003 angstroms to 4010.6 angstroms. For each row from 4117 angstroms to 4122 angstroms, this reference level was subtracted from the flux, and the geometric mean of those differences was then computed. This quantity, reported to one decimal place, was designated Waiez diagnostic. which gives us 1.5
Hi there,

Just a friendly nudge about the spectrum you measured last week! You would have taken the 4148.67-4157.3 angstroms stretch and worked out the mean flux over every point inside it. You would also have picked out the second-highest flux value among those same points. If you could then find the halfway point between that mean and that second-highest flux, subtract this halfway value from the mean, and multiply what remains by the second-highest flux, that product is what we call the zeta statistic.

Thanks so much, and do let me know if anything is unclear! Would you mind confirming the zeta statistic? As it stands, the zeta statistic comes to -12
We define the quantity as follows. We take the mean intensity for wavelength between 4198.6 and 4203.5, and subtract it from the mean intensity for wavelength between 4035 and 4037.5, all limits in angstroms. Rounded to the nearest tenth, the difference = 1.2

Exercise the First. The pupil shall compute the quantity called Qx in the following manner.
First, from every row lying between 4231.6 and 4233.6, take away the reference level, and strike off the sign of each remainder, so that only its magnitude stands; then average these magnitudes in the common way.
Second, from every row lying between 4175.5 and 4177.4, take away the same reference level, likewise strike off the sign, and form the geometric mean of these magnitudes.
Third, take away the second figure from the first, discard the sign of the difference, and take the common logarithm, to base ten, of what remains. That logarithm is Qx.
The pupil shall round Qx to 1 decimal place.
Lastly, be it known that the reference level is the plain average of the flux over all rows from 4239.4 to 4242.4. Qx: 0.0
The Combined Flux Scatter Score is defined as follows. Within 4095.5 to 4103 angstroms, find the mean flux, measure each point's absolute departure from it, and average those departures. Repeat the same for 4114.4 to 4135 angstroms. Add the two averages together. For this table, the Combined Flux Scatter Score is 1.64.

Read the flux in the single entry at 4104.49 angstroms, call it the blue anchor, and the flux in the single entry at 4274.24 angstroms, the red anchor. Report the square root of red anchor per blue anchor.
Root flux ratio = 0.93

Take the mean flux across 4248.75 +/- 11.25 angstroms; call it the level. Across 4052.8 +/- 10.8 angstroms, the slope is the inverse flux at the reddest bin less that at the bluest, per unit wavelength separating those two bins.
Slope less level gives -16.9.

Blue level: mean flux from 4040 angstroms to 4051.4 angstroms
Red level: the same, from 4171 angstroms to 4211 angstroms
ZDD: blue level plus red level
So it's 34.1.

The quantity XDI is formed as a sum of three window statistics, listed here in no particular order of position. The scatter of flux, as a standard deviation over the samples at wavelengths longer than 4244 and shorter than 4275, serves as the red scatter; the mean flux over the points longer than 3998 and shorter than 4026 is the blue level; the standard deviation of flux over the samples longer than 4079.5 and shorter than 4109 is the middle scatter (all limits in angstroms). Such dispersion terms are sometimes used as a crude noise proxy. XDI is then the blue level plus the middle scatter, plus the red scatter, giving 19.1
